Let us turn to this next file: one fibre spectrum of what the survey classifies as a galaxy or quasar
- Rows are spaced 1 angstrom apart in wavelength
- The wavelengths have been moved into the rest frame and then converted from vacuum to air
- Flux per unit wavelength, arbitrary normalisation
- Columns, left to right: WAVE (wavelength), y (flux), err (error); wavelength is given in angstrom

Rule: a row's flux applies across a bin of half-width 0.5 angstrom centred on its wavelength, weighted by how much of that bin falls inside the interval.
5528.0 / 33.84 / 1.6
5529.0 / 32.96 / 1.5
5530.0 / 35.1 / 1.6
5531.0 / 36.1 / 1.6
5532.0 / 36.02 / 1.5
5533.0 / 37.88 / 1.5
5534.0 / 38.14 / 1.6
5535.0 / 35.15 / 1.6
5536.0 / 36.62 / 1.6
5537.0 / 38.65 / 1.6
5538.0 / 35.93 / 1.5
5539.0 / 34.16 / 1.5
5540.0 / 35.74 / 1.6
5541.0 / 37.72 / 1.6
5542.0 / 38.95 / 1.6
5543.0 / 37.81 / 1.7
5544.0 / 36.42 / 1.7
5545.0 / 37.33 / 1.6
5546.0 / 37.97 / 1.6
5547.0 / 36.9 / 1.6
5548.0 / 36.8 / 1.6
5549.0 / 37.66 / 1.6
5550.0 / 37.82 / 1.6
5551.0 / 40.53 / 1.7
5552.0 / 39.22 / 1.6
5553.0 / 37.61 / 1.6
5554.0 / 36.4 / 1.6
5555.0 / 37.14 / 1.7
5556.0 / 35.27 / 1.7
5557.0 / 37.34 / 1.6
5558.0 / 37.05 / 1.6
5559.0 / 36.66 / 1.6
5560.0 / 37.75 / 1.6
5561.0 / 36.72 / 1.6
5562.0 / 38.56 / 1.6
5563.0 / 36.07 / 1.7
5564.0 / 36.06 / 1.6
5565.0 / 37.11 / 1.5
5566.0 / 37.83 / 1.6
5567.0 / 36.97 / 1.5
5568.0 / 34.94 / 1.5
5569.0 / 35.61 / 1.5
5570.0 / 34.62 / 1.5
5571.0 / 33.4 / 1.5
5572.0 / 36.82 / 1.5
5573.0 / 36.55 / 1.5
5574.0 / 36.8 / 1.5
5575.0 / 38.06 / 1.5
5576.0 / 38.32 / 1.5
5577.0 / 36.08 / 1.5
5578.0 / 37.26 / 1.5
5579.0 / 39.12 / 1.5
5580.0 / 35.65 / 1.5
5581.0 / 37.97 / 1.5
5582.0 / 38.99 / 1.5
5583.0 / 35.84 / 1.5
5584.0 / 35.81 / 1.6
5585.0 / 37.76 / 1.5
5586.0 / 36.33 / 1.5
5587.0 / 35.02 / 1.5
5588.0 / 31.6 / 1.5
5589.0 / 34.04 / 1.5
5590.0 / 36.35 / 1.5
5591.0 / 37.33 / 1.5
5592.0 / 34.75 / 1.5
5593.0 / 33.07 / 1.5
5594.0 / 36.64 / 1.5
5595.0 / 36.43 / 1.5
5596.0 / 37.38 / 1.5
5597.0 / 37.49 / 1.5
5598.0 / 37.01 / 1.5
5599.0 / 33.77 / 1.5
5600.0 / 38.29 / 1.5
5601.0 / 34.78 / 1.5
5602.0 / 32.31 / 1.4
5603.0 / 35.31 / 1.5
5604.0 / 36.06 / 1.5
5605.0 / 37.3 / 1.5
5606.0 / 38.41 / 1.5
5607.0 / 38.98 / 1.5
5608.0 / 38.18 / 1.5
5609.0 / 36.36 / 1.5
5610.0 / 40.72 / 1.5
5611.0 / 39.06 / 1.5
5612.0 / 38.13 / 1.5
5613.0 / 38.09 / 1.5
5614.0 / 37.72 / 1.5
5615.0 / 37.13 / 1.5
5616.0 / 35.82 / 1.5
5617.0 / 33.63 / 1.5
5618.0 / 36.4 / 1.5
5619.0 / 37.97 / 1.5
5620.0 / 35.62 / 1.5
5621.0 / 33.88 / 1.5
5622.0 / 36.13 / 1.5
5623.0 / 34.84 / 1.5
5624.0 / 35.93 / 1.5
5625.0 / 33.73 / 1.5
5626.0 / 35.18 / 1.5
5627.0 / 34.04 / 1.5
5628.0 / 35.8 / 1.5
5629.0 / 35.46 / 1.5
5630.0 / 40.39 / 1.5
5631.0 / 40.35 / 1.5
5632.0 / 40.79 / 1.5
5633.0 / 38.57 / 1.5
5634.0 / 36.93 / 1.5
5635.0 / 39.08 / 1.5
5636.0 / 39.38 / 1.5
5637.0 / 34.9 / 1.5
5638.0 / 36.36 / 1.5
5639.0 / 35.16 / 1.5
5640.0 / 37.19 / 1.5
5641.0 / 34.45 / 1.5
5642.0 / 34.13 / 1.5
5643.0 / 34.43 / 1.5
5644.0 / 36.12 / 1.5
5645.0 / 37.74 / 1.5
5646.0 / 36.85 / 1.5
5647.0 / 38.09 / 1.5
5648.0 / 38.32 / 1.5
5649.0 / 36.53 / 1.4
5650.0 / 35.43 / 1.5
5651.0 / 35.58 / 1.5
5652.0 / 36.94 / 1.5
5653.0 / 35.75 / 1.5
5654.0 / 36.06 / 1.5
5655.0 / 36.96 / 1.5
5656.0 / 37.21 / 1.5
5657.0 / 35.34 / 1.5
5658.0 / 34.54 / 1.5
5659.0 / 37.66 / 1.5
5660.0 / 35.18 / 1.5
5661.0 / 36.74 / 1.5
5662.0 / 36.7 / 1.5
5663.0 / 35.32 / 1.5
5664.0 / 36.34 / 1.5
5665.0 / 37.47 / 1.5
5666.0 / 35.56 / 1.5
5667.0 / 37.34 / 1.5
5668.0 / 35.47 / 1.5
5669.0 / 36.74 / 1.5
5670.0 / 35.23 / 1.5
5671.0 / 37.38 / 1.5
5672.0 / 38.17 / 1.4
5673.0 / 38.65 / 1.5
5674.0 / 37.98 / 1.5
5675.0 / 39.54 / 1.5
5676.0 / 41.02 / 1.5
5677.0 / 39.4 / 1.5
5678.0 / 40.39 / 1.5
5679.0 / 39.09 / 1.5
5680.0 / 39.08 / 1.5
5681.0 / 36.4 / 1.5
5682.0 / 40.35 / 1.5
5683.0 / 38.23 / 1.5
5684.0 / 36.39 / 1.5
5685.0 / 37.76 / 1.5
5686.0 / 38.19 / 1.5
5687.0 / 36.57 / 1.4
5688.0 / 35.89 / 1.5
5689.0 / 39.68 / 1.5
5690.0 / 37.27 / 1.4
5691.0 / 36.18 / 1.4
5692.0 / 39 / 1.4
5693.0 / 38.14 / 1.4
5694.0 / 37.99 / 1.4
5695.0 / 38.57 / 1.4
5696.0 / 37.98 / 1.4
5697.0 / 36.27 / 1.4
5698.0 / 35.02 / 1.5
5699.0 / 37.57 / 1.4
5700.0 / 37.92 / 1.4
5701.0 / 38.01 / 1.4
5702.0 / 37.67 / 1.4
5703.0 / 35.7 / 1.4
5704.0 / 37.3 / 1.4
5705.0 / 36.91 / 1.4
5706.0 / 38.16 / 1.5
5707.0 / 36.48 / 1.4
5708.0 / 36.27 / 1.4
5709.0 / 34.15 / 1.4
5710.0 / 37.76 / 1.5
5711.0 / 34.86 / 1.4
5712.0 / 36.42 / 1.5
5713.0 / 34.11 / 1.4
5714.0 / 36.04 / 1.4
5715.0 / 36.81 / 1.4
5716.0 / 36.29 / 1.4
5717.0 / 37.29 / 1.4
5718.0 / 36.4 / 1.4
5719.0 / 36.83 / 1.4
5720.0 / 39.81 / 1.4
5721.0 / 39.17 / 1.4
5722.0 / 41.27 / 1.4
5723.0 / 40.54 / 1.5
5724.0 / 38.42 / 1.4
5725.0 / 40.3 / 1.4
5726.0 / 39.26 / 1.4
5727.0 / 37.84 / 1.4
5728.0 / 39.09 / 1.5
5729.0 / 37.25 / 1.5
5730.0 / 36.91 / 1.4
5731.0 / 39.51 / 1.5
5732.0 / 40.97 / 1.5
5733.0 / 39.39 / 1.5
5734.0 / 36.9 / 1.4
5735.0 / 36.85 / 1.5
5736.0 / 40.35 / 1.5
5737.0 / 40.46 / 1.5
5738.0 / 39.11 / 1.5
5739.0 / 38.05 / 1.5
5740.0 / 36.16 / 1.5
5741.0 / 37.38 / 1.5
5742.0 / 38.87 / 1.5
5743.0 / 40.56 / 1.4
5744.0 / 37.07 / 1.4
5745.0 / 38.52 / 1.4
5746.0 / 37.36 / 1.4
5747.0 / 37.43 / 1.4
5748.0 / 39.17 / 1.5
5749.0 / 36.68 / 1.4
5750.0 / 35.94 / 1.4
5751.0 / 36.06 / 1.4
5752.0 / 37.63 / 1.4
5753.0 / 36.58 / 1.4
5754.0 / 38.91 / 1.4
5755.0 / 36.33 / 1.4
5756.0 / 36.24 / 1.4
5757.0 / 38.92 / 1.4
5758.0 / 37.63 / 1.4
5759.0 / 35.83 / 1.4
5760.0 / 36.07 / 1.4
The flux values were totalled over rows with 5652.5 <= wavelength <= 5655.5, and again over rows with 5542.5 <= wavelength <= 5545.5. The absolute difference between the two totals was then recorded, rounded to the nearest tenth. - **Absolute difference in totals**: 2.8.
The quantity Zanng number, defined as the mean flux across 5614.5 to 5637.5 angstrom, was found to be 36.6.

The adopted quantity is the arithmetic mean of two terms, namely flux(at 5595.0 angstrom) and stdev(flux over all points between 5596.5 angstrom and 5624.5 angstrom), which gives 19.2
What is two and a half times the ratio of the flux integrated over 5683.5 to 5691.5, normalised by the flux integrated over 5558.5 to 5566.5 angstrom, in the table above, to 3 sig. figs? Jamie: 2.51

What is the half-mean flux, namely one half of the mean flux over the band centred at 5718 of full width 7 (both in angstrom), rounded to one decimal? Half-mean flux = 18.8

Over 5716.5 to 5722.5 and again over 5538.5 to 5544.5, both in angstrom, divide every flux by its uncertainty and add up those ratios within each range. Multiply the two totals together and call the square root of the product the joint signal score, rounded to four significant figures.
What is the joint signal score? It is 150.1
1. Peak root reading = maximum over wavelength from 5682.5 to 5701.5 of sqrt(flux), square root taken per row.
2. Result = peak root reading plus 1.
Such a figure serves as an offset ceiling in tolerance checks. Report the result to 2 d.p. 7.30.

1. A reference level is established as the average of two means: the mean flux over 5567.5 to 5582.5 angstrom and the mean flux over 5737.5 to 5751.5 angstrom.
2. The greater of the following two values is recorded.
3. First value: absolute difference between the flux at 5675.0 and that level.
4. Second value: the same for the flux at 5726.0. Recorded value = 2.33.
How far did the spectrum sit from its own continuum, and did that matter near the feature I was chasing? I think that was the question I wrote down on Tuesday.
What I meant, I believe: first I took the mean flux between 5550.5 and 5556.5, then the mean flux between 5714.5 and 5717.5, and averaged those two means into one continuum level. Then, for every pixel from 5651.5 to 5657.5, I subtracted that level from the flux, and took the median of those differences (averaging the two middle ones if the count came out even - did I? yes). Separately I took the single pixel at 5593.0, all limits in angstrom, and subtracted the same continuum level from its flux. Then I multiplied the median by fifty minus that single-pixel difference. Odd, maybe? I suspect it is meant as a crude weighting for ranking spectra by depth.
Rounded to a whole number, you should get -40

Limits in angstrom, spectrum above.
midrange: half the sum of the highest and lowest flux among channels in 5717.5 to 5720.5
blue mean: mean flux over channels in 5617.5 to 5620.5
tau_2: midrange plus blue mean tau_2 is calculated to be 74.8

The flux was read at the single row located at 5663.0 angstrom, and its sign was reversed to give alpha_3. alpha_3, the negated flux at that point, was -35.3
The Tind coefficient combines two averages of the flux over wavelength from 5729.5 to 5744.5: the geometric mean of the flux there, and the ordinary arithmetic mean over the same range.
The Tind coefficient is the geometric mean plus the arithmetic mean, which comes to 77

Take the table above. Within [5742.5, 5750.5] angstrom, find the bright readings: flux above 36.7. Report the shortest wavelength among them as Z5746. 5743.0 angstrom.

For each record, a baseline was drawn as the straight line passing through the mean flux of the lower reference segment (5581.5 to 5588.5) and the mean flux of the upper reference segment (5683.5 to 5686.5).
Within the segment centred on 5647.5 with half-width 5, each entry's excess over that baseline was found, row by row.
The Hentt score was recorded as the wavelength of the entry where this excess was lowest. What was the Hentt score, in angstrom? 5643.0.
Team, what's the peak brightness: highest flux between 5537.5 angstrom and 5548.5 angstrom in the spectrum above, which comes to 38.95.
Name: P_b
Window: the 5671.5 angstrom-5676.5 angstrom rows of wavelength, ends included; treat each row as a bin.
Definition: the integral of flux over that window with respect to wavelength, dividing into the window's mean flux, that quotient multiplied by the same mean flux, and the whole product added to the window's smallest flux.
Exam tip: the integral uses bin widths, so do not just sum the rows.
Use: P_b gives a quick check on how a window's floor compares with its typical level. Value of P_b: 45.8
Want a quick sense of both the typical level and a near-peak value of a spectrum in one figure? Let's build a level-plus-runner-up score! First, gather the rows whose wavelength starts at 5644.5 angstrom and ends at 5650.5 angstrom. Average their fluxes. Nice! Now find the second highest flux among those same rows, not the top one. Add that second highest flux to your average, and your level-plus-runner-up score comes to 75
